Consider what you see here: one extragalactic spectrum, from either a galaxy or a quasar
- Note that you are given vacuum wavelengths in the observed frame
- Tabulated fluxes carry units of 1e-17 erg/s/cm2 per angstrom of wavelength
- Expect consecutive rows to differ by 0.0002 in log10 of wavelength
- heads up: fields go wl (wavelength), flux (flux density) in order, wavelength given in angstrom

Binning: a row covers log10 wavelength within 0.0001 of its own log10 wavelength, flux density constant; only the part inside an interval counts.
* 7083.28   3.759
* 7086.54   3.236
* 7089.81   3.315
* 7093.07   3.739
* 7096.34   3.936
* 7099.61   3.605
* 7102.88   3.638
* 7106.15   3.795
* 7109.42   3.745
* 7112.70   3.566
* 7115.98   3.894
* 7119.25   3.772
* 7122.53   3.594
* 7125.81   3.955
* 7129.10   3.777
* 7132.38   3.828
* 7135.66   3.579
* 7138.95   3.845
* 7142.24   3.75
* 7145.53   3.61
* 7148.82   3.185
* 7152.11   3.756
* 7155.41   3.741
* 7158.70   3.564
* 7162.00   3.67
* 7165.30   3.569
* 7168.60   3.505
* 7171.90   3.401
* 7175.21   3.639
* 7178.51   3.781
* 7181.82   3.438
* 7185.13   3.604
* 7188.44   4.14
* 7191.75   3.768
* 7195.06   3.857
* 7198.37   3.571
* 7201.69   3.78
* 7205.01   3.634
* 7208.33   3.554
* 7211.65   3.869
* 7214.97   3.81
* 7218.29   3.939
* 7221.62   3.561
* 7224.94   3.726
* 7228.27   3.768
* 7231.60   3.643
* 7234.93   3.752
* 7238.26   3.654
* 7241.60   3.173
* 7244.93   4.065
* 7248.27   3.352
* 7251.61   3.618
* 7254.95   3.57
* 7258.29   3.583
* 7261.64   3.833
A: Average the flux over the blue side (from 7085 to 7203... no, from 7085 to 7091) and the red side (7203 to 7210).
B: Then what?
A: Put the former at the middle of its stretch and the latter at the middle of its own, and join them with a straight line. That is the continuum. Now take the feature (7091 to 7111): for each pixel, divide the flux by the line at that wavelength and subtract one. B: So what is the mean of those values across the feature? 0.13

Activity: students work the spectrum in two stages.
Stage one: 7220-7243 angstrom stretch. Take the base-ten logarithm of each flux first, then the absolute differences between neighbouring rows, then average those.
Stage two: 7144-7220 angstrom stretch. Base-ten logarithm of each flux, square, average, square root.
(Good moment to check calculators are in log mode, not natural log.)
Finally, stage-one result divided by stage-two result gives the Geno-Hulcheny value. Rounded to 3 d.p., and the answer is 0.037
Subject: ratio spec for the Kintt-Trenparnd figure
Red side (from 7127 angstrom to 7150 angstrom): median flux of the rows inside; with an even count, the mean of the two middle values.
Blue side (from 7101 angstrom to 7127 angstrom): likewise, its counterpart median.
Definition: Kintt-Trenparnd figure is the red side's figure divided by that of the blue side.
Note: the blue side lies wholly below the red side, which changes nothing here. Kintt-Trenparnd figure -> 0.998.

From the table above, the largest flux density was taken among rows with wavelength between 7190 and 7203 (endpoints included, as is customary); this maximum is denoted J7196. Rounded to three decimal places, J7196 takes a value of 3.857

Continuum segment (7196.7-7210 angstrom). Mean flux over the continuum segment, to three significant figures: 3.63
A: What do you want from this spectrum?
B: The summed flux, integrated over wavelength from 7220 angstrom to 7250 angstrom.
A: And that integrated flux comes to 109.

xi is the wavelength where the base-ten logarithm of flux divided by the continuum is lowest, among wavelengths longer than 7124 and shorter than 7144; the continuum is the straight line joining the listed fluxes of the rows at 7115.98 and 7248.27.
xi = 7135.66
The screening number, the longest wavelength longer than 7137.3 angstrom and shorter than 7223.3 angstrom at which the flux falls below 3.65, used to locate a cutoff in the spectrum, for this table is 7221.62 angstrom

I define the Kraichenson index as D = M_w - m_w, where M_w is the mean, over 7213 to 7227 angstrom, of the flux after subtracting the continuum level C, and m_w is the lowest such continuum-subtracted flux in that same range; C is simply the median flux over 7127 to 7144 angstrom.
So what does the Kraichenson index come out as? 0.20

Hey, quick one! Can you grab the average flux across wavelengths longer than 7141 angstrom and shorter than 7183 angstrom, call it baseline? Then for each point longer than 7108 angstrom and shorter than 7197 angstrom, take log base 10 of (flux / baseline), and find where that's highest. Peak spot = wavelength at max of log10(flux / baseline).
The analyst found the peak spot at 7188.44 angstrom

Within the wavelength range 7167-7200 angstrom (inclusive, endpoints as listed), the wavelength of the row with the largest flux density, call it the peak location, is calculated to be 7188.44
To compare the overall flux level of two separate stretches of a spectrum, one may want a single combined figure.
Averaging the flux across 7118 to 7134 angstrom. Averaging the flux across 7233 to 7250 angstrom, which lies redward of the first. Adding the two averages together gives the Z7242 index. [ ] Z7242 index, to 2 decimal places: 7.38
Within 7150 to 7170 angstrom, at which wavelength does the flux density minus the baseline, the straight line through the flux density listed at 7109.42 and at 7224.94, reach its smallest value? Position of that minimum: 7168.60 angstrom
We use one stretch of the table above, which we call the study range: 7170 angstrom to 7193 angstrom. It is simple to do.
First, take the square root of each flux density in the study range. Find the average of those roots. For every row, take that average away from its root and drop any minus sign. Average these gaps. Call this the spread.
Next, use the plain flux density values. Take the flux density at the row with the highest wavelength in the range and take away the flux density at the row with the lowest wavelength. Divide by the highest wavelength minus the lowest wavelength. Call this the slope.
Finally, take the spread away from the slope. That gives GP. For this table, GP -0.0292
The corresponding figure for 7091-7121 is -0.0232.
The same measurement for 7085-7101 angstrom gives -0.0337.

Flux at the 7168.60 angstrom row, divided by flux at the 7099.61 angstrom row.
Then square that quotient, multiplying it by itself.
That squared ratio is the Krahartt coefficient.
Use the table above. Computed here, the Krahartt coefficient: 0.95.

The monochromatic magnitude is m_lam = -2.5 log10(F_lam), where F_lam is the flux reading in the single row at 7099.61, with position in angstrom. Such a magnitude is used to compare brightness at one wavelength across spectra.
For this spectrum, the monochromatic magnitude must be -1.392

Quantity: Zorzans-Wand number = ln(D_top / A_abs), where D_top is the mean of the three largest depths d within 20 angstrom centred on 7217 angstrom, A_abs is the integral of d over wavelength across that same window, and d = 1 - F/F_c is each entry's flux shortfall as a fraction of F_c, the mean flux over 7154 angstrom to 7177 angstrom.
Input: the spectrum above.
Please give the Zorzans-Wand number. -4.7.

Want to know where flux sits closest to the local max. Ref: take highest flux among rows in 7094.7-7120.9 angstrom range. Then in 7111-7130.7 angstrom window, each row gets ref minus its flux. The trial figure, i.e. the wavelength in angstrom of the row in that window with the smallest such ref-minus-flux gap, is 7125.81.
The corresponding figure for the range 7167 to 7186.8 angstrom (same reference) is 7178.51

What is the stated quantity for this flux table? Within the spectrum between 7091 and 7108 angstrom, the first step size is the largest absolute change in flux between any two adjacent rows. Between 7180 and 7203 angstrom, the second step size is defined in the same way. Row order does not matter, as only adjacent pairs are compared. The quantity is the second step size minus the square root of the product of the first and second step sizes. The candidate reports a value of 0.11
